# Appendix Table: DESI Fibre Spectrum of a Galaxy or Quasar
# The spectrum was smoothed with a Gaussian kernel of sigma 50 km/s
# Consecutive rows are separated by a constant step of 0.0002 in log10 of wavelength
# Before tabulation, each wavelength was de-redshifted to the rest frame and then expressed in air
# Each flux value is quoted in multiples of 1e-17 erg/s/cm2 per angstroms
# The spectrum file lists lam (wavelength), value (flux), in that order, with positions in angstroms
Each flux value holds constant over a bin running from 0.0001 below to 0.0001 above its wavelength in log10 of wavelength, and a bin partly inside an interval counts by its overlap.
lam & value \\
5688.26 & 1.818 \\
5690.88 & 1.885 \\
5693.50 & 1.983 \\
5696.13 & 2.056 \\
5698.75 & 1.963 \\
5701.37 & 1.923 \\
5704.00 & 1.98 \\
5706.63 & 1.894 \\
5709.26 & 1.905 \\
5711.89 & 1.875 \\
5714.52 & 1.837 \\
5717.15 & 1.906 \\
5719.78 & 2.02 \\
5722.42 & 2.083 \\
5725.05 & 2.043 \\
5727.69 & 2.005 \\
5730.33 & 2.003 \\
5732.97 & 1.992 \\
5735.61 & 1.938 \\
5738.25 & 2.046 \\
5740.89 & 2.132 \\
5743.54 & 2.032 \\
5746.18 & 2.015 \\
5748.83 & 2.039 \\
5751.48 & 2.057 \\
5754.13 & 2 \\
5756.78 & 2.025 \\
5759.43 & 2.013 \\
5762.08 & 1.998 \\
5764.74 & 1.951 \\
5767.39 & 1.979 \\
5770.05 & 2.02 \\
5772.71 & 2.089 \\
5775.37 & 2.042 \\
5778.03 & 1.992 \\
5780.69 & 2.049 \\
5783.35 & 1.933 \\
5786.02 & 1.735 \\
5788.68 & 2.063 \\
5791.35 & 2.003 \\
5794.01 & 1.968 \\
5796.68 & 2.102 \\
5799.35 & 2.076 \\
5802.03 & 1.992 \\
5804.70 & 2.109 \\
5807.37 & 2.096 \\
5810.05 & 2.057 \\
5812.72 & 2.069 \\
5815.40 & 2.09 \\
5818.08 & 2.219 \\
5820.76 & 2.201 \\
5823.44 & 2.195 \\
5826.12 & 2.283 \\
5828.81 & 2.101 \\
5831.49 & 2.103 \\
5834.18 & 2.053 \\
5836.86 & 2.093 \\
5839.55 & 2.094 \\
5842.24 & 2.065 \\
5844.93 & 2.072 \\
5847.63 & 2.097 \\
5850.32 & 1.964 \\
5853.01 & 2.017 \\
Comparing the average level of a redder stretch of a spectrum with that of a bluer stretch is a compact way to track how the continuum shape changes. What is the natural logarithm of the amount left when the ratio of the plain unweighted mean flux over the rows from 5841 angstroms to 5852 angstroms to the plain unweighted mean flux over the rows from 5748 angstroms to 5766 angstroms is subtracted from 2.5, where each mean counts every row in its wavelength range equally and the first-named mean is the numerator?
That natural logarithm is 0.39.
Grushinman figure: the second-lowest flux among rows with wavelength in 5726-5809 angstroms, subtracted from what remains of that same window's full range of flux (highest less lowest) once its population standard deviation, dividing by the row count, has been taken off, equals -1.61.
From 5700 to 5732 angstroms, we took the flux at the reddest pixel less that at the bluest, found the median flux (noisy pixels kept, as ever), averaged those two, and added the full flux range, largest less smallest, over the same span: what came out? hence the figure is 1.262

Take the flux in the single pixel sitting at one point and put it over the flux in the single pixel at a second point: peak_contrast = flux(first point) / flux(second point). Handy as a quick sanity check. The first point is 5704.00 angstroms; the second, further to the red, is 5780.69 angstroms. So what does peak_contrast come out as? 0.97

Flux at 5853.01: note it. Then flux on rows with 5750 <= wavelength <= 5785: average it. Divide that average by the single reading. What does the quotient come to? 1.00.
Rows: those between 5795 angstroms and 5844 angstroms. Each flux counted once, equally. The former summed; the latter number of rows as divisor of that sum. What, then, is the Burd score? 2.11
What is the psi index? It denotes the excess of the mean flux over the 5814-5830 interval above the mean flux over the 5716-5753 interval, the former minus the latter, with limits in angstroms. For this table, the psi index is 0.16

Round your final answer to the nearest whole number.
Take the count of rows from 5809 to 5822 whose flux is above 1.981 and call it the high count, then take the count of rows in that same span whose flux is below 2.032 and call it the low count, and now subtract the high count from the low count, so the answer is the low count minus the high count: -5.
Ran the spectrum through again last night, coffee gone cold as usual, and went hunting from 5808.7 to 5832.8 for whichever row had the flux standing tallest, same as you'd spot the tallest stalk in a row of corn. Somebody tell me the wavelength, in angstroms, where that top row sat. 5826.12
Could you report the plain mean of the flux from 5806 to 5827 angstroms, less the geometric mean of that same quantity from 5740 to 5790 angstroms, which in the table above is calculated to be 0.14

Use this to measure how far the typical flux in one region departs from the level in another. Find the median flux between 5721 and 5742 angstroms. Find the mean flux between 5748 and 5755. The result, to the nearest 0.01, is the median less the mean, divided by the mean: 0.00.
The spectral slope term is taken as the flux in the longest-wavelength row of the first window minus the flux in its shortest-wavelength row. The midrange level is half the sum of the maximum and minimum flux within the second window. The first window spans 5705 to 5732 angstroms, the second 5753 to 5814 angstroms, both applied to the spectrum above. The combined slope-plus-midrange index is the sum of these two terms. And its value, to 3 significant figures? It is 2.03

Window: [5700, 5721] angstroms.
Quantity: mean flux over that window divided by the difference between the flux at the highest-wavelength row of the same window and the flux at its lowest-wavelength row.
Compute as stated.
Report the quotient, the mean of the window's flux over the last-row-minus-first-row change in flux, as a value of 20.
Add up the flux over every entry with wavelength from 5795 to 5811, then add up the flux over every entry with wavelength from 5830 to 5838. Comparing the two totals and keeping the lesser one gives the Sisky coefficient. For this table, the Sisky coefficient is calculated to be 6.2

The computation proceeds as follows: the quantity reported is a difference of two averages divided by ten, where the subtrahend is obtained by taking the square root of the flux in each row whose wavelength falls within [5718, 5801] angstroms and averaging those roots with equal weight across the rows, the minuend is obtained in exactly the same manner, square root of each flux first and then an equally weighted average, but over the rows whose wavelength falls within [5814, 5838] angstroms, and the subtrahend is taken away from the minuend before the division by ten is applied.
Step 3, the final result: 0.0047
